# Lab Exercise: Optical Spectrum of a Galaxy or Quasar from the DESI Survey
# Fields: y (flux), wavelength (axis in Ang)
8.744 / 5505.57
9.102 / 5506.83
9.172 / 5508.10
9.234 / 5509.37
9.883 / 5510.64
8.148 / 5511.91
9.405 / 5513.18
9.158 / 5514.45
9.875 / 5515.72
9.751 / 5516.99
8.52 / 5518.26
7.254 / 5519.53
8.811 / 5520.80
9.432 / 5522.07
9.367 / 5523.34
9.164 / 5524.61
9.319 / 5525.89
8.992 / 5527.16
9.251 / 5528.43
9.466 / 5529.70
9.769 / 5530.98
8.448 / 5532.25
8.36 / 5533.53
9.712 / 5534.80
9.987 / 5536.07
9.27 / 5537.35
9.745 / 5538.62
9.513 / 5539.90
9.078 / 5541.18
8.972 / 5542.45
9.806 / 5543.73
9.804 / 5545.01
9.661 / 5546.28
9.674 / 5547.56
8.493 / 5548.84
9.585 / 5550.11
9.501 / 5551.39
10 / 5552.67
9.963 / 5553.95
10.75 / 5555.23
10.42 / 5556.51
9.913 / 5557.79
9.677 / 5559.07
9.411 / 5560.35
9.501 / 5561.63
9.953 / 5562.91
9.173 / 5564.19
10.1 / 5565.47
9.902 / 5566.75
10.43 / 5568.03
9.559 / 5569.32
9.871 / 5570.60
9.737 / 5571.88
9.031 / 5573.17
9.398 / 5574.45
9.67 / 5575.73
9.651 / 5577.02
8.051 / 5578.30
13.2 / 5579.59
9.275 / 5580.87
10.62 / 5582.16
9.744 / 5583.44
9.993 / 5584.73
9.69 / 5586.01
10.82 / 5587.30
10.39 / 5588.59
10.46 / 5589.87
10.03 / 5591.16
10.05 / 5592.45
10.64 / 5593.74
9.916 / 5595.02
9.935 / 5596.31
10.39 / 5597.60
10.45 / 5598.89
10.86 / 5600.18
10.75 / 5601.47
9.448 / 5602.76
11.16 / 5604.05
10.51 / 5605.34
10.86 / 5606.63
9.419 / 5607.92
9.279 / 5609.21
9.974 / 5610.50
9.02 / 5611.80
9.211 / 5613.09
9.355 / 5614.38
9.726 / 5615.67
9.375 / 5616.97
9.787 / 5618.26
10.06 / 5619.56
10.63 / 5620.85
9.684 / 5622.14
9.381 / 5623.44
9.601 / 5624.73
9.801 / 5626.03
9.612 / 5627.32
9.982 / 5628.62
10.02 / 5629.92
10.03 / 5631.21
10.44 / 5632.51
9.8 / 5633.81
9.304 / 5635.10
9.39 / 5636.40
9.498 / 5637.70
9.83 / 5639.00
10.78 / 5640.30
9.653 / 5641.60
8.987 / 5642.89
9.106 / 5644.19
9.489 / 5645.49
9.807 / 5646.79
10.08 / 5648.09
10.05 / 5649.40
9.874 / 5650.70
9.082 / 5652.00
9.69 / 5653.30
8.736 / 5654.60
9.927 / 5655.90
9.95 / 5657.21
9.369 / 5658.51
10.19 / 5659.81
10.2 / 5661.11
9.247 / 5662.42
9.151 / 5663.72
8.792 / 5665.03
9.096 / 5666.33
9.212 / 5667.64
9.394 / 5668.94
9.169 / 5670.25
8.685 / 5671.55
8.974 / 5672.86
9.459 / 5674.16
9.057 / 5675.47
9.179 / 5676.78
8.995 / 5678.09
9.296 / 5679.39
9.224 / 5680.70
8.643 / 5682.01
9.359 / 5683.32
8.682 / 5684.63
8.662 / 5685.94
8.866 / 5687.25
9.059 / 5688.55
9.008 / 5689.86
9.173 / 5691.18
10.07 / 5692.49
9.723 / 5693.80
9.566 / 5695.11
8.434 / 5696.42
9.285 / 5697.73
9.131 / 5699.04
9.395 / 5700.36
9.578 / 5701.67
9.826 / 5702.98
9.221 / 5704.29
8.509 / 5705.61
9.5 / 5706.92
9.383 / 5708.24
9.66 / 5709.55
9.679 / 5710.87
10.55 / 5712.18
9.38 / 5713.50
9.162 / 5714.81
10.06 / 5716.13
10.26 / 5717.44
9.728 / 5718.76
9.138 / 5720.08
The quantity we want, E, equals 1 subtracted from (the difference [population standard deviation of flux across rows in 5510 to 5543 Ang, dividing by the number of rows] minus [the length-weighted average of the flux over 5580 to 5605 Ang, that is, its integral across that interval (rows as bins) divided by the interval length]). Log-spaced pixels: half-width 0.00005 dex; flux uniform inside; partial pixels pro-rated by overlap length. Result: -10.7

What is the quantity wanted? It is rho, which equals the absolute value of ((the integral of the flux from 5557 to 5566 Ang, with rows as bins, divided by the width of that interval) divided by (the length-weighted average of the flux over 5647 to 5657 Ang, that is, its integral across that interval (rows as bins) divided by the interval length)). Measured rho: 1.00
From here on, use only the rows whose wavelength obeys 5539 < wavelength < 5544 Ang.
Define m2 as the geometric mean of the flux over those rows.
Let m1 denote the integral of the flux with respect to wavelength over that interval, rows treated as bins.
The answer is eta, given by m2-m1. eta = -37.2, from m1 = 46.6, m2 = 9.3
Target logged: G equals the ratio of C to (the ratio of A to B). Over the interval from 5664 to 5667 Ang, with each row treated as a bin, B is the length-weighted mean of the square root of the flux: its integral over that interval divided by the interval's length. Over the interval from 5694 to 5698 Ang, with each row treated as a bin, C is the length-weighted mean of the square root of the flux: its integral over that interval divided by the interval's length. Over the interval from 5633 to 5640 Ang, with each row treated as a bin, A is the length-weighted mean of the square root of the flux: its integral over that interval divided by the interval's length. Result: 2.91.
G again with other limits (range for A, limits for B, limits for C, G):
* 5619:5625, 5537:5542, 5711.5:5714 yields 3.08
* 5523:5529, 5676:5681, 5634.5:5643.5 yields 3.10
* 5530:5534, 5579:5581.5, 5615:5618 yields 3.47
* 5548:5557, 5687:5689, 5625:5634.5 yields 3.03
